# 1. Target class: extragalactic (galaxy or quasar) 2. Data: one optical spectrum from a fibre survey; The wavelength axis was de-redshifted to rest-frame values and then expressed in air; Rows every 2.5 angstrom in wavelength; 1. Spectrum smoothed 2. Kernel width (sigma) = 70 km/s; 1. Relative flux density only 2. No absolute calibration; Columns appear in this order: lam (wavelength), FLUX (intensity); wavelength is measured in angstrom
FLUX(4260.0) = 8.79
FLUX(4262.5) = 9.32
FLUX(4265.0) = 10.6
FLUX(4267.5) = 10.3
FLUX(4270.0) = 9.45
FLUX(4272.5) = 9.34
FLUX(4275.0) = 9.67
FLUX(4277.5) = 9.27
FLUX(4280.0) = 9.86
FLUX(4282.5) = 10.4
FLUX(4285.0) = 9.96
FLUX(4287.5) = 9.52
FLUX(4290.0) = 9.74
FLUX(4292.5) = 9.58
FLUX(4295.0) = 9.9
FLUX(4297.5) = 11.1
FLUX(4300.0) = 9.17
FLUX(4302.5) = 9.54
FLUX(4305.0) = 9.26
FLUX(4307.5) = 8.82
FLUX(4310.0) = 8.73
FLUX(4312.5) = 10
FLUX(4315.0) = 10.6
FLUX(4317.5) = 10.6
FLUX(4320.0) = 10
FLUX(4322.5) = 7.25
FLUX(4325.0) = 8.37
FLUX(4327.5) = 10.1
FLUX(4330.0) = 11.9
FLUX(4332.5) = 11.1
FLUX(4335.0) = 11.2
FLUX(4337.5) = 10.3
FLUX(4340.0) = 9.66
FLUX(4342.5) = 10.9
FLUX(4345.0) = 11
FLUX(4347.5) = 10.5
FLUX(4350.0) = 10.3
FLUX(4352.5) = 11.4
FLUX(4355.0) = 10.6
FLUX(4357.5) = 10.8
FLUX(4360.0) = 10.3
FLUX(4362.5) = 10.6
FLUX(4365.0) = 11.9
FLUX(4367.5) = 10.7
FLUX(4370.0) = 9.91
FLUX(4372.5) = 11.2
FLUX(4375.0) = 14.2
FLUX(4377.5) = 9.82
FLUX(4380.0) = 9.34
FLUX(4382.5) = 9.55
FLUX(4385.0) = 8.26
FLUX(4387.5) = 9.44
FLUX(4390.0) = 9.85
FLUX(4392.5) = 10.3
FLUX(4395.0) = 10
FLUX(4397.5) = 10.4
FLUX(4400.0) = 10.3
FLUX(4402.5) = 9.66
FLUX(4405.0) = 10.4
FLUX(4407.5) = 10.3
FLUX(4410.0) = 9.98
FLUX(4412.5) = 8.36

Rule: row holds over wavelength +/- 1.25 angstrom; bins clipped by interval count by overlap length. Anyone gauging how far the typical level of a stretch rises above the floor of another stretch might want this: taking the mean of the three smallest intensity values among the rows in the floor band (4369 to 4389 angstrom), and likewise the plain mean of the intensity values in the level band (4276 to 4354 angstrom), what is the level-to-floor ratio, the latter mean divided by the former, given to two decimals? 1.11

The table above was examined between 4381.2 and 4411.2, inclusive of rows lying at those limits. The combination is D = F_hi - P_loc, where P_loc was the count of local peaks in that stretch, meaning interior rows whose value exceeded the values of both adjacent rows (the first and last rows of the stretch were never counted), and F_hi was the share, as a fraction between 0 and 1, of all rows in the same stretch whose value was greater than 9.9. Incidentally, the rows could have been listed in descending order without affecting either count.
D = -2.42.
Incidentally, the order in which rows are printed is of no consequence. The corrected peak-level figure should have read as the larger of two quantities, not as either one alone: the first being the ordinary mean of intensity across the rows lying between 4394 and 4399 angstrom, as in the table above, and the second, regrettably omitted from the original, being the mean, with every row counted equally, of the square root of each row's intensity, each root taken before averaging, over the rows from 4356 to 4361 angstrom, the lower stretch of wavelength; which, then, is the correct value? 10.2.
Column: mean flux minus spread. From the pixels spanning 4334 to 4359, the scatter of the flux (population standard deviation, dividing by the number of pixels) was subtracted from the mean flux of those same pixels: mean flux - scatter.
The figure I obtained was 10.2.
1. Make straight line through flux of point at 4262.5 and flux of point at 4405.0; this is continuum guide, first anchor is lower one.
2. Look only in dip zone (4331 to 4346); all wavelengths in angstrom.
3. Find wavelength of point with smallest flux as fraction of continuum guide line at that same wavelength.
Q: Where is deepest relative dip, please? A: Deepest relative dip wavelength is 4340.0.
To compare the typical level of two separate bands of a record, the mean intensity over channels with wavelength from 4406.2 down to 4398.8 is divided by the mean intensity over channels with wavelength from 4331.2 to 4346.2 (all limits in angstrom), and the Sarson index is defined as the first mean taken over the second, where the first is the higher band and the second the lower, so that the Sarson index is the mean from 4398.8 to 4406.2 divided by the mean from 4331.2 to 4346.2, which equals 0.95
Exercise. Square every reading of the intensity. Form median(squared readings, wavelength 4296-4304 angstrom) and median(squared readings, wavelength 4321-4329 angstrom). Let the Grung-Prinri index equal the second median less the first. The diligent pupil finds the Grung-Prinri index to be -21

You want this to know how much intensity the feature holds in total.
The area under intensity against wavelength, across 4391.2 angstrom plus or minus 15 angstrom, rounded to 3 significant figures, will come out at 293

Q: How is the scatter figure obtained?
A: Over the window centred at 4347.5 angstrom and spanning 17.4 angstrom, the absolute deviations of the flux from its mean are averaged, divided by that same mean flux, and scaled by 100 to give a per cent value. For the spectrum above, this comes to 3.8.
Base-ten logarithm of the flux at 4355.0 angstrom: 1.03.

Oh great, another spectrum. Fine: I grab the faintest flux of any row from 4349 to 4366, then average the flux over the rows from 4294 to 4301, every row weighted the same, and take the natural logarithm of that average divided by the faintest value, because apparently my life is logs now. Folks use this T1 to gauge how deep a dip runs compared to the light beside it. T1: -0.02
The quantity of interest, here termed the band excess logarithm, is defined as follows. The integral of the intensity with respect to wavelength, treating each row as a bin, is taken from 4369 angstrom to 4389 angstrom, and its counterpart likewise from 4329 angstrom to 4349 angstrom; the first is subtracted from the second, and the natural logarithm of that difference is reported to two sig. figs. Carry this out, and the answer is 2.5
